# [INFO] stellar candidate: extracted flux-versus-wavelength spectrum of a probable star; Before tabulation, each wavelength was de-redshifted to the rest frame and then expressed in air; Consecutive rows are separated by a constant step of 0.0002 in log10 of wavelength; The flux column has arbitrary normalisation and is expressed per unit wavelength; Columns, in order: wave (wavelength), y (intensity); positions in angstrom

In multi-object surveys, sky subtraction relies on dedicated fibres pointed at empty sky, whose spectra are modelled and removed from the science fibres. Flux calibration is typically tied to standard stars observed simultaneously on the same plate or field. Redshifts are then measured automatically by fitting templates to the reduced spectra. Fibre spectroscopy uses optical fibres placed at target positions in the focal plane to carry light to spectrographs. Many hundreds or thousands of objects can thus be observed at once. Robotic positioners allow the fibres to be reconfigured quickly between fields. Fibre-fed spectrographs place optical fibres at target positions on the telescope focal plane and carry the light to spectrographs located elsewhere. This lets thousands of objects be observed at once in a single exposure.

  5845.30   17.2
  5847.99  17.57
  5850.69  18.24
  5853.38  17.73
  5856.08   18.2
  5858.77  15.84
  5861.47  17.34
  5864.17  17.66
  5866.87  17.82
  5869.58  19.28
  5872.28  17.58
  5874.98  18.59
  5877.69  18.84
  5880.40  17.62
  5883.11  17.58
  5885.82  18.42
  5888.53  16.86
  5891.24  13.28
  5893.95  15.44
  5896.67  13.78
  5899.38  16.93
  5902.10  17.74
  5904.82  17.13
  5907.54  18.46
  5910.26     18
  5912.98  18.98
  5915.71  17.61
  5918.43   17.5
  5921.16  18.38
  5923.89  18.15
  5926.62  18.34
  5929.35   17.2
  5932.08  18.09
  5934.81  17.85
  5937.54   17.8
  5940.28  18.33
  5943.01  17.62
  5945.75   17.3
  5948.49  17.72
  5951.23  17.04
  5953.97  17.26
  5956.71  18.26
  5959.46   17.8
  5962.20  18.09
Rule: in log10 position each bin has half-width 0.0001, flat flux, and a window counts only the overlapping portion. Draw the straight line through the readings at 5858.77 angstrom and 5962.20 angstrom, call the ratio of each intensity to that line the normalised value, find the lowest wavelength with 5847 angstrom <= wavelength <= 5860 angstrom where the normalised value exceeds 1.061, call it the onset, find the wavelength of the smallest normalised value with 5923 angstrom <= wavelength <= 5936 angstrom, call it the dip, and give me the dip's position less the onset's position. 81.4 angstrom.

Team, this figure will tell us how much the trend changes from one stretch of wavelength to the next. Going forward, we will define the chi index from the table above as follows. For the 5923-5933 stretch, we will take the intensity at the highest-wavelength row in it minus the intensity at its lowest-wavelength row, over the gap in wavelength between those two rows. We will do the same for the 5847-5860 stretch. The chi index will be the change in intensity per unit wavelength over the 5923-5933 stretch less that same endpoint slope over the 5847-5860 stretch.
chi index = 0.2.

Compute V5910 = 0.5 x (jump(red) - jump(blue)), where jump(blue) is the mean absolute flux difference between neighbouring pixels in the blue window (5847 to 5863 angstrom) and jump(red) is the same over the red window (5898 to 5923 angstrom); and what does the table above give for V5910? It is -0.14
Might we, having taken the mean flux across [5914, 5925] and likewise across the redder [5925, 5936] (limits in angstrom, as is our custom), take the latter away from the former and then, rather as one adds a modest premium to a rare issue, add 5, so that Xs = 5.0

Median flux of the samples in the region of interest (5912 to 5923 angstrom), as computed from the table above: 18.0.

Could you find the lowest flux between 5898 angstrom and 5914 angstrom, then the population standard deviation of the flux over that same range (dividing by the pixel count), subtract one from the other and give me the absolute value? 16.2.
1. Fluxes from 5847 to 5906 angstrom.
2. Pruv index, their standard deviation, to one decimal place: 1.5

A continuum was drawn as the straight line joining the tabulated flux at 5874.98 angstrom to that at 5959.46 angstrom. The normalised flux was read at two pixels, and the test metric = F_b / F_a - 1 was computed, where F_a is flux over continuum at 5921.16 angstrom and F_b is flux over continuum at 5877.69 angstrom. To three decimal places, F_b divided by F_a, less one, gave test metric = 0.003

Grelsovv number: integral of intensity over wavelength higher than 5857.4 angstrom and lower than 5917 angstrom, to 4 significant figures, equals 1032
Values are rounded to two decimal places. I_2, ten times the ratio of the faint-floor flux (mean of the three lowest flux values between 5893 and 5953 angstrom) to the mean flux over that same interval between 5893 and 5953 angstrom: 8.78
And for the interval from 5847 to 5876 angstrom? 9.50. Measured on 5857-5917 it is 8.18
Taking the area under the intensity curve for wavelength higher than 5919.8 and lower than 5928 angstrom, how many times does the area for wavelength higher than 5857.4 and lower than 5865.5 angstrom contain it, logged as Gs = 0.92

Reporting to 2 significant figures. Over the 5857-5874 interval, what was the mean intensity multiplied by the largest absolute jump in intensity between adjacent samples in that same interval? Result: 30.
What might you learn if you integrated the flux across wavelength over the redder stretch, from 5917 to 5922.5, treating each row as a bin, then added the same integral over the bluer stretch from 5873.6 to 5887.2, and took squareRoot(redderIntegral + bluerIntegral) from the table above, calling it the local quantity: 18.6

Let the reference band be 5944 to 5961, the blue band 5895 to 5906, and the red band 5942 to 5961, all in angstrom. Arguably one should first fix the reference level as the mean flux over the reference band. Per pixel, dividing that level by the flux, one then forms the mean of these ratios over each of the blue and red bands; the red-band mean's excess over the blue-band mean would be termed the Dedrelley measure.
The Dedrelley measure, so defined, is -0.08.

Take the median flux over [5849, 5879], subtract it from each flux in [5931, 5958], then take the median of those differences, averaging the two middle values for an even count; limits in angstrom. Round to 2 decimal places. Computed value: -0.06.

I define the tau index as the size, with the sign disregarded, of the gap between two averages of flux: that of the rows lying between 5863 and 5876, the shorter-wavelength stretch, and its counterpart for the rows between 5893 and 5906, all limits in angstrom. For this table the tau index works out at 2.0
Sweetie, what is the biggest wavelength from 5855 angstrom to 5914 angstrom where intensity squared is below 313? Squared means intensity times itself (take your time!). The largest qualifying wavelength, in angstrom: 5904.82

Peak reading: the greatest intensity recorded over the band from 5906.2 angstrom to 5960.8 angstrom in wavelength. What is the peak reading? 18.98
